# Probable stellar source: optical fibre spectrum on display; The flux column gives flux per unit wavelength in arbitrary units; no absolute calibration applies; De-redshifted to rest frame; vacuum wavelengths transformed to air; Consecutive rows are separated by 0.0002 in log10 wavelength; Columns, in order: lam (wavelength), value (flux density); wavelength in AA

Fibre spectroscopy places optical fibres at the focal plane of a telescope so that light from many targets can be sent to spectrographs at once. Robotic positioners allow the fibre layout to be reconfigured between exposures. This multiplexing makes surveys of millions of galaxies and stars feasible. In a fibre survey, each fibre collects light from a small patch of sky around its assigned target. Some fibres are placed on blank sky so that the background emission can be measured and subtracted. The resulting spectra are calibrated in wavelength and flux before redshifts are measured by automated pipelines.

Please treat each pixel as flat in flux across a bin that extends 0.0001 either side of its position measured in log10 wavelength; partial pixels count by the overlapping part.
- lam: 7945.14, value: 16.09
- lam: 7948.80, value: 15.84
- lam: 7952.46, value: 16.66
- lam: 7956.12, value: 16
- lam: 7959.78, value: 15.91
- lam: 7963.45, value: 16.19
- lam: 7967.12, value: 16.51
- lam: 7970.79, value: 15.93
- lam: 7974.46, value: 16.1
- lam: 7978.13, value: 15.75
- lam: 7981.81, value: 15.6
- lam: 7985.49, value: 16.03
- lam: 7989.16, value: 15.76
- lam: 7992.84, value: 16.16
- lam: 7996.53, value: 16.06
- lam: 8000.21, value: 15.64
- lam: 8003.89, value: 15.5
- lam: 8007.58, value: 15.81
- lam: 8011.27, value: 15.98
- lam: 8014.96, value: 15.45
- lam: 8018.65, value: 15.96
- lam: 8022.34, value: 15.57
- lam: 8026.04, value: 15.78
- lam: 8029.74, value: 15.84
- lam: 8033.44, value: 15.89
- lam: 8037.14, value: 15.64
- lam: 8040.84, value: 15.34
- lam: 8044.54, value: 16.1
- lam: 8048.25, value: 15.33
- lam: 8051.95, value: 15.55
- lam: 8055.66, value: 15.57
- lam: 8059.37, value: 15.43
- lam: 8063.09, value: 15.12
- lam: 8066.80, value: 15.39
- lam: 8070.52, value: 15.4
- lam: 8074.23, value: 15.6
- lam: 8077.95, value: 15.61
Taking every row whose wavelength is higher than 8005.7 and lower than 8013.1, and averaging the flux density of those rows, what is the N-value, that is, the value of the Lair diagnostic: 15.9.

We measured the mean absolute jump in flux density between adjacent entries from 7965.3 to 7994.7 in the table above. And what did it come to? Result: 0.34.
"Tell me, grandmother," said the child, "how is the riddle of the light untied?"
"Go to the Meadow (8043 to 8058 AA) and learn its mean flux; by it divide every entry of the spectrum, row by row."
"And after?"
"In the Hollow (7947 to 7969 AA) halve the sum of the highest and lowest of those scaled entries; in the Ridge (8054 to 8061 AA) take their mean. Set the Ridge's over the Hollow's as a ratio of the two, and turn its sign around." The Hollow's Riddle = -0.954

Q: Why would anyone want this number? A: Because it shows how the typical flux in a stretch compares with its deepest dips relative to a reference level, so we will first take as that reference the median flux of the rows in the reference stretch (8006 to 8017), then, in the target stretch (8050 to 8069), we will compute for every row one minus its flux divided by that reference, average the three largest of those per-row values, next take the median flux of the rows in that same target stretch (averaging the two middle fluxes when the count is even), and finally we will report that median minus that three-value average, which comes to 15.4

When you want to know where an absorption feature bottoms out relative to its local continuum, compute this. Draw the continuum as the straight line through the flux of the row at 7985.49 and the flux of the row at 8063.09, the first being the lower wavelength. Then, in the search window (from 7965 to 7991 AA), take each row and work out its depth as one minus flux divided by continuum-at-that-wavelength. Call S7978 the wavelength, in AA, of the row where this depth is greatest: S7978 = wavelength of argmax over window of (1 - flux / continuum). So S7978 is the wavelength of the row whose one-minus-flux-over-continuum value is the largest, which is 7981.81 AA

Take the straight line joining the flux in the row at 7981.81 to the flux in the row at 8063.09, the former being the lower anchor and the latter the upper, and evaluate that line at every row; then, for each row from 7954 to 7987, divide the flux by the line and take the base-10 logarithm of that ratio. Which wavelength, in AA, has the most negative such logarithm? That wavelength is 7981.81 AA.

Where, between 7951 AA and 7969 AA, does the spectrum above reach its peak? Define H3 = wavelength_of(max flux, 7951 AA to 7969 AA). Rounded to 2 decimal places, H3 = 7952.46 AA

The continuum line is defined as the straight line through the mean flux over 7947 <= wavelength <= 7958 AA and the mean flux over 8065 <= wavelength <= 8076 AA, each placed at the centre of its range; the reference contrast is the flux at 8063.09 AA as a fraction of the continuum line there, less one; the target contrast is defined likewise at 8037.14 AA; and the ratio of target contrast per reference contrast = 0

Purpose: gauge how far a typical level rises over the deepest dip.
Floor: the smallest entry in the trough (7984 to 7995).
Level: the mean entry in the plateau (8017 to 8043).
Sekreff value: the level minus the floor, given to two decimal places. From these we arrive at -0.04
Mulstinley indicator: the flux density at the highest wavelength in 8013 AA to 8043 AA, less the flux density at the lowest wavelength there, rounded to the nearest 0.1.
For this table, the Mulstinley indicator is -0.1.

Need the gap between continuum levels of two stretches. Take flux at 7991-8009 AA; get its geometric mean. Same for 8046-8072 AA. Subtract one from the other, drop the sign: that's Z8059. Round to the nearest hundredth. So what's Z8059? 0.43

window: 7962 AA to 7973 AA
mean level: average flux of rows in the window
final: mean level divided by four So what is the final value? 4.05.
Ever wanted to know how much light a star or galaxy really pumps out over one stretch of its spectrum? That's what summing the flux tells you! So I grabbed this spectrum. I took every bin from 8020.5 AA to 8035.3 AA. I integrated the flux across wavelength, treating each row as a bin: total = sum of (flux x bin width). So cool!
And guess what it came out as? 233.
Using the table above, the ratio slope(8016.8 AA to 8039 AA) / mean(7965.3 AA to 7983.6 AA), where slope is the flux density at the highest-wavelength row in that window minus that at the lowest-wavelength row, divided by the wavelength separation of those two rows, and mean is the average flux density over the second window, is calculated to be -0.0011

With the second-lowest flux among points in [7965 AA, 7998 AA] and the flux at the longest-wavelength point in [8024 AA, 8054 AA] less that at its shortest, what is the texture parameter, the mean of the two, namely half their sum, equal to 7.76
